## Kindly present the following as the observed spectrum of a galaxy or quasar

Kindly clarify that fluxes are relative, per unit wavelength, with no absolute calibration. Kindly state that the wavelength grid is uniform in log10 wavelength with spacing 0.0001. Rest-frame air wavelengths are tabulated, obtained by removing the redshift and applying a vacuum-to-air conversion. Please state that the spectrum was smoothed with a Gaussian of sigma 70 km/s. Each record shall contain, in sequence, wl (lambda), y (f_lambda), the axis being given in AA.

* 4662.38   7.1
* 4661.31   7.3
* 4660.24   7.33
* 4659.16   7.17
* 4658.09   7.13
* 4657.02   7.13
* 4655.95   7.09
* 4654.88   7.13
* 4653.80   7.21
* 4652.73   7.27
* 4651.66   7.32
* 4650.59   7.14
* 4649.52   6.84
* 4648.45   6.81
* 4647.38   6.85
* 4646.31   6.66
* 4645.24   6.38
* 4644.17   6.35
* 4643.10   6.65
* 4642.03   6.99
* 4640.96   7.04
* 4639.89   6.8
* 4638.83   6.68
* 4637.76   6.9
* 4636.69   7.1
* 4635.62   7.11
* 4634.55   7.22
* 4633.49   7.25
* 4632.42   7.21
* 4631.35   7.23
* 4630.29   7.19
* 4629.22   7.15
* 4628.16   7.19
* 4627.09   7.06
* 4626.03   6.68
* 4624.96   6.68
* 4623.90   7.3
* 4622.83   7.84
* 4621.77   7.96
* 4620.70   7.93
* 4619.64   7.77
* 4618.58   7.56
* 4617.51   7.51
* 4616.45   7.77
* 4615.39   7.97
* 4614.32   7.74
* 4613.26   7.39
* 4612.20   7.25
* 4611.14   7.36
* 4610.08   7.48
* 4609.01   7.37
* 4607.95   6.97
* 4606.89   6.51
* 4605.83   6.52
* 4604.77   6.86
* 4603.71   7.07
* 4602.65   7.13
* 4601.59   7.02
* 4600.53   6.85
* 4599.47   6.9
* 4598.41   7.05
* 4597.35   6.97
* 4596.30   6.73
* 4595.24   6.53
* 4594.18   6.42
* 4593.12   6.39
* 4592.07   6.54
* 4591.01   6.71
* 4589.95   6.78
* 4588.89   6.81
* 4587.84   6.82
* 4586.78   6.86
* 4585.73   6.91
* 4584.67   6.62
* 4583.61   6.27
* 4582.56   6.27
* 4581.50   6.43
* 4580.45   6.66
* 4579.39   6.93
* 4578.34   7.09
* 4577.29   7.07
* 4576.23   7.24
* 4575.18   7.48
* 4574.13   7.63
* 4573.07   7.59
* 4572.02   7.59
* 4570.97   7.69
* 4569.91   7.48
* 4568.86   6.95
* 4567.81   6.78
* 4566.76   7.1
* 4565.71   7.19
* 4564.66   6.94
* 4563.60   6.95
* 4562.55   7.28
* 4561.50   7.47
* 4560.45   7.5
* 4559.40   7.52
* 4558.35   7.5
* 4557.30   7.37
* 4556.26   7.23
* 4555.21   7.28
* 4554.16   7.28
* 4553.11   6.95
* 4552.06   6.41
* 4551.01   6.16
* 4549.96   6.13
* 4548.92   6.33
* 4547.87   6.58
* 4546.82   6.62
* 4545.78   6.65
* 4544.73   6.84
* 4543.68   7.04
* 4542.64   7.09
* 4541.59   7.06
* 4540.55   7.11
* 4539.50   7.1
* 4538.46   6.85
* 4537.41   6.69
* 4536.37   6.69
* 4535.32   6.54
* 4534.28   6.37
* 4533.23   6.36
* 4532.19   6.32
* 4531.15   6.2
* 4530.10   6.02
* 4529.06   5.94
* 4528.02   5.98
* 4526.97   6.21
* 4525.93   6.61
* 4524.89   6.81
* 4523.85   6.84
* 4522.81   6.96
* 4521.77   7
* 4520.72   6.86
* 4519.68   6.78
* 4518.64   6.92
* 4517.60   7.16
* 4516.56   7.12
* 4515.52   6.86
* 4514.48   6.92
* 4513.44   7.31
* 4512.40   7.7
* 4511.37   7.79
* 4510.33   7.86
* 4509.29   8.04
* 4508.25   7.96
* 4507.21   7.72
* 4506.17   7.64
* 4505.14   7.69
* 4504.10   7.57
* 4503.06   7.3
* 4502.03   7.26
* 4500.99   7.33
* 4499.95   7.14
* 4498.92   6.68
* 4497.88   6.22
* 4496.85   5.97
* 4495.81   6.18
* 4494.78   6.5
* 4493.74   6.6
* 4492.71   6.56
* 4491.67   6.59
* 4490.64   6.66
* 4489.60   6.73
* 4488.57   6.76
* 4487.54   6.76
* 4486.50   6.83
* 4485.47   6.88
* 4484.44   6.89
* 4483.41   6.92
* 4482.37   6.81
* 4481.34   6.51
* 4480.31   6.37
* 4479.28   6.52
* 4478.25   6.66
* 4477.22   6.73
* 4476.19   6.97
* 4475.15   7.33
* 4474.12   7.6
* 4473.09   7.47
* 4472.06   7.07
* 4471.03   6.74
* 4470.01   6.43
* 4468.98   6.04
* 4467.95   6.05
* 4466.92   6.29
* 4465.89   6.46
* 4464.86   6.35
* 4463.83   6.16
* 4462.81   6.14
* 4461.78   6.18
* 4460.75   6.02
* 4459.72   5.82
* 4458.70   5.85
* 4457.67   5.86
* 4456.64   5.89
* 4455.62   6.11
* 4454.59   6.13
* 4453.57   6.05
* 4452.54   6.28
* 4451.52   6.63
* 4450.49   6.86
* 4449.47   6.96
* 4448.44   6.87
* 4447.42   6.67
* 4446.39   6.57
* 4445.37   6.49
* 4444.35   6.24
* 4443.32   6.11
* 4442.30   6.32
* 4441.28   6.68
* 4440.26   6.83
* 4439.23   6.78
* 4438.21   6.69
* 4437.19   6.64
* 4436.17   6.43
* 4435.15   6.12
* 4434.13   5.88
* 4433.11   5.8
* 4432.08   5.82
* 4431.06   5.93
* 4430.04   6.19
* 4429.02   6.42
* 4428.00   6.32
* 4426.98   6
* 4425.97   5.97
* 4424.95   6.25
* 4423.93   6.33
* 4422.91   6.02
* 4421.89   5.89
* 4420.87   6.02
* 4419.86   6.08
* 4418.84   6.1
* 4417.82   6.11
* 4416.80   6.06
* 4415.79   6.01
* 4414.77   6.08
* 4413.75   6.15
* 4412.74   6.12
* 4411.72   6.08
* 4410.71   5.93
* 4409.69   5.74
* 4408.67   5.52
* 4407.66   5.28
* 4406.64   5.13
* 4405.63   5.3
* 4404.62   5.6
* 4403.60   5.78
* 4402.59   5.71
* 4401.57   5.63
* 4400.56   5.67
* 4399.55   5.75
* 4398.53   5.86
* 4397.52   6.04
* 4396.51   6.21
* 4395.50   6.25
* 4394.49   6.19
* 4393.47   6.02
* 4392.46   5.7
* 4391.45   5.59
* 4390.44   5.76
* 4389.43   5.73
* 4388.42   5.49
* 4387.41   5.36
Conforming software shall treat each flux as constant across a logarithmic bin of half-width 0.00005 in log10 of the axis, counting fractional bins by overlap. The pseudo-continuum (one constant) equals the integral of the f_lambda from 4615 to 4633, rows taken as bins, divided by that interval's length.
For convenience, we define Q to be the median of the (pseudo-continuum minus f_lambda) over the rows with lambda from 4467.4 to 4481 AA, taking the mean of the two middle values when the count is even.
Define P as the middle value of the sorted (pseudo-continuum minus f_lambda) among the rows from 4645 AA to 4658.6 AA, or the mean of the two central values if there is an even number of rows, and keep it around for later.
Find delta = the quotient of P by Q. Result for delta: 0.4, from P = 0.3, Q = 0.7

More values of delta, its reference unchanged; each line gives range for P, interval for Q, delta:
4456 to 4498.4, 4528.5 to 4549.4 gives 1.1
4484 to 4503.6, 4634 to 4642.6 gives 1.7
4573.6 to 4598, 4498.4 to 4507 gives 6.8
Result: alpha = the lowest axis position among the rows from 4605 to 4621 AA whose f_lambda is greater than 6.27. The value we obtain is 4605.83 AA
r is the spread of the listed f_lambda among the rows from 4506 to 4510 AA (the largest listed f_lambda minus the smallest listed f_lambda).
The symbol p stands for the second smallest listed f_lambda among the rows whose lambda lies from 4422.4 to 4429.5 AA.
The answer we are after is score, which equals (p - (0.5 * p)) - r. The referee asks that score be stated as 2.60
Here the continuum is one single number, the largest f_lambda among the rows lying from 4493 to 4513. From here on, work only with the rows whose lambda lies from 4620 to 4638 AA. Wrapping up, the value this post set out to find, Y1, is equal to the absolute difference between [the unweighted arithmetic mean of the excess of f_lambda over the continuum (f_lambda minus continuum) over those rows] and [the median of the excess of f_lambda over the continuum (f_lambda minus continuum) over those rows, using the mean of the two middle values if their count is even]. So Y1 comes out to 0.05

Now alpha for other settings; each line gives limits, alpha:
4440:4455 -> 4440.26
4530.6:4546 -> 4532.19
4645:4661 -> 4645.24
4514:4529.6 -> 4514.48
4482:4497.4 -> 4482.37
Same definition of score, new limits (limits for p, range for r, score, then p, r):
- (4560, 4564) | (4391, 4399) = 2.98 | 7.28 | 0.66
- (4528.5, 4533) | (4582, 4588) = 2.37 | 6.02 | 0.64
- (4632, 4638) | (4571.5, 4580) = 2.85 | 7.1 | 0.70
